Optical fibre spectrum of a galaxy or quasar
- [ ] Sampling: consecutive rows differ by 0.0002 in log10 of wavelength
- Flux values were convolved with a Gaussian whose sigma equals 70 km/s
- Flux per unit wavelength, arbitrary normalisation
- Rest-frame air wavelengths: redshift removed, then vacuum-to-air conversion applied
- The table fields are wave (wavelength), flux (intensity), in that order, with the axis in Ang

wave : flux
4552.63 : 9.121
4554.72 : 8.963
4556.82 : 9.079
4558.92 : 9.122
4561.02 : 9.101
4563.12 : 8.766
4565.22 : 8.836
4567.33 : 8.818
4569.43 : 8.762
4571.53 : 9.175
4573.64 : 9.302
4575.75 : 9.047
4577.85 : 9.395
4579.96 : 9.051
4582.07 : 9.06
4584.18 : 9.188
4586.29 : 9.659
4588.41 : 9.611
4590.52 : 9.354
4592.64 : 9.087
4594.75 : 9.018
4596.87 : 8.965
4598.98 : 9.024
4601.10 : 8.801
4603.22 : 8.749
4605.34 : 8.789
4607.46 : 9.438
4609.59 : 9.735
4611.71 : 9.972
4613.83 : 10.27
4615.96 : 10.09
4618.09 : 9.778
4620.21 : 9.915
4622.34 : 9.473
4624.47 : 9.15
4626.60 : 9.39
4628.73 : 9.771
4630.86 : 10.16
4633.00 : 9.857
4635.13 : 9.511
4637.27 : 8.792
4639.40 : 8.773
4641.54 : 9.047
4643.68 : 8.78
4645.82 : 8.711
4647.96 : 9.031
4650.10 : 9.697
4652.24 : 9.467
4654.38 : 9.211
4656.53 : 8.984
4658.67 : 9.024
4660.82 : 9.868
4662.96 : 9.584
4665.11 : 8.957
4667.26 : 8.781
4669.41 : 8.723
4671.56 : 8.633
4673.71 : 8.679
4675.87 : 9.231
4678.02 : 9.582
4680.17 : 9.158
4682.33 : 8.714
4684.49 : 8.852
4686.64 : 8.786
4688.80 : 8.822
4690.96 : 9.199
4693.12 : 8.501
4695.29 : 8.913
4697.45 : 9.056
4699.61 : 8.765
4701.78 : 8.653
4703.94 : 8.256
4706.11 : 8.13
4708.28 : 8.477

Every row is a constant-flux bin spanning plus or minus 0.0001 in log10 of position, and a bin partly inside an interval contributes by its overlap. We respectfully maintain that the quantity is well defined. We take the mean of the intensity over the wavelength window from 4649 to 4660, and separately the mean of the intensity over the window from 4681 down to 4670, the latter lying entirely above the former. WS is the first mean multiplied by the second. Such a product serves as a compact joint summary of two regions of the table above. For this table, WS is 84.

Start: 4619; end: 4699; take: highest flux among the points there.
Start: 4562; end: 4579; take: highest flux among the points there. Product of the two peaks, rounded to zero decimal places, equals 95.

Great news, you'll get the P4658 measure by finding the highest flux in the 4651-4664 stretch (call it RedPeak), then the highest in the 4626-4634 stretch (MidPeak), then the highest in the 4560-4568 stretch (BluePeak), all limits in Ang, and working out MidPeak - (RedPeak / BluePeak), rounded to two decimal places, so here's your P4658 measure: 9.08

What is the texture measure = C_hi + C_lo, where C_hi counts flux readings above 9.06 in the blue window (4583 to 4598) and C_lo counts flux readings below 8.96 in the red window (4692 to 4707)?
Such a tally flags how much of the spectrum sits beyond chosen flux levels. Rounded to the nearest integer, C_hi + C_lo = 11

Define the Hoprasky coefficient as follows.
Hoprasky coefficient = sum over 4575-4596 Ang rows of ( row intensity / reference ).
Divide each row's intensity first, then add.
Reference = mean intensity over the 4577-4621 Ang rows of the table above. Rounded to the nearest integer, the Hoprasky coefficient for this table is 10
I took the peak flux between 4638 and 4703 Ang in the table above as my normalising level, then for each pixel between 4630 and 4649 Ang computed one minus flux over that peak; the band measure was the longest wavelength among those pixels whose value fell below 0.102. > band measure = 4647.96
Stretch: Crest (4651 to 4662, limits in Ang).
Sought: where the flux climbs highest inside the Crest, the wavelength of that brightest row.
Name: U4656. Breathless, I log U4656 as 4660.82 Ang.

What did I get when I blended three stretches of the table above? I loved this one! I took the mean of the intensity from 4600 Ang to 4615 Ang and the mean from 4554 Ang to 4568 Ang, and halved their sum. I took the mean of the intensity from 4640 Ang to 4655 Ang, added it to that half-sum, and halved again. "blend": 9.15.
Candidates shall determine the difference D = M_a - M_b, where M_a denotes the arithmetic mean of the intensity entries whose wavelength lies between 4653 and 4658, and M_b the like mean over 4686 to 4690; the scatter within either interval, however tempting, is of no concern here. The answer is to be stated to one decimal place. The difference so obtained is 0.3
